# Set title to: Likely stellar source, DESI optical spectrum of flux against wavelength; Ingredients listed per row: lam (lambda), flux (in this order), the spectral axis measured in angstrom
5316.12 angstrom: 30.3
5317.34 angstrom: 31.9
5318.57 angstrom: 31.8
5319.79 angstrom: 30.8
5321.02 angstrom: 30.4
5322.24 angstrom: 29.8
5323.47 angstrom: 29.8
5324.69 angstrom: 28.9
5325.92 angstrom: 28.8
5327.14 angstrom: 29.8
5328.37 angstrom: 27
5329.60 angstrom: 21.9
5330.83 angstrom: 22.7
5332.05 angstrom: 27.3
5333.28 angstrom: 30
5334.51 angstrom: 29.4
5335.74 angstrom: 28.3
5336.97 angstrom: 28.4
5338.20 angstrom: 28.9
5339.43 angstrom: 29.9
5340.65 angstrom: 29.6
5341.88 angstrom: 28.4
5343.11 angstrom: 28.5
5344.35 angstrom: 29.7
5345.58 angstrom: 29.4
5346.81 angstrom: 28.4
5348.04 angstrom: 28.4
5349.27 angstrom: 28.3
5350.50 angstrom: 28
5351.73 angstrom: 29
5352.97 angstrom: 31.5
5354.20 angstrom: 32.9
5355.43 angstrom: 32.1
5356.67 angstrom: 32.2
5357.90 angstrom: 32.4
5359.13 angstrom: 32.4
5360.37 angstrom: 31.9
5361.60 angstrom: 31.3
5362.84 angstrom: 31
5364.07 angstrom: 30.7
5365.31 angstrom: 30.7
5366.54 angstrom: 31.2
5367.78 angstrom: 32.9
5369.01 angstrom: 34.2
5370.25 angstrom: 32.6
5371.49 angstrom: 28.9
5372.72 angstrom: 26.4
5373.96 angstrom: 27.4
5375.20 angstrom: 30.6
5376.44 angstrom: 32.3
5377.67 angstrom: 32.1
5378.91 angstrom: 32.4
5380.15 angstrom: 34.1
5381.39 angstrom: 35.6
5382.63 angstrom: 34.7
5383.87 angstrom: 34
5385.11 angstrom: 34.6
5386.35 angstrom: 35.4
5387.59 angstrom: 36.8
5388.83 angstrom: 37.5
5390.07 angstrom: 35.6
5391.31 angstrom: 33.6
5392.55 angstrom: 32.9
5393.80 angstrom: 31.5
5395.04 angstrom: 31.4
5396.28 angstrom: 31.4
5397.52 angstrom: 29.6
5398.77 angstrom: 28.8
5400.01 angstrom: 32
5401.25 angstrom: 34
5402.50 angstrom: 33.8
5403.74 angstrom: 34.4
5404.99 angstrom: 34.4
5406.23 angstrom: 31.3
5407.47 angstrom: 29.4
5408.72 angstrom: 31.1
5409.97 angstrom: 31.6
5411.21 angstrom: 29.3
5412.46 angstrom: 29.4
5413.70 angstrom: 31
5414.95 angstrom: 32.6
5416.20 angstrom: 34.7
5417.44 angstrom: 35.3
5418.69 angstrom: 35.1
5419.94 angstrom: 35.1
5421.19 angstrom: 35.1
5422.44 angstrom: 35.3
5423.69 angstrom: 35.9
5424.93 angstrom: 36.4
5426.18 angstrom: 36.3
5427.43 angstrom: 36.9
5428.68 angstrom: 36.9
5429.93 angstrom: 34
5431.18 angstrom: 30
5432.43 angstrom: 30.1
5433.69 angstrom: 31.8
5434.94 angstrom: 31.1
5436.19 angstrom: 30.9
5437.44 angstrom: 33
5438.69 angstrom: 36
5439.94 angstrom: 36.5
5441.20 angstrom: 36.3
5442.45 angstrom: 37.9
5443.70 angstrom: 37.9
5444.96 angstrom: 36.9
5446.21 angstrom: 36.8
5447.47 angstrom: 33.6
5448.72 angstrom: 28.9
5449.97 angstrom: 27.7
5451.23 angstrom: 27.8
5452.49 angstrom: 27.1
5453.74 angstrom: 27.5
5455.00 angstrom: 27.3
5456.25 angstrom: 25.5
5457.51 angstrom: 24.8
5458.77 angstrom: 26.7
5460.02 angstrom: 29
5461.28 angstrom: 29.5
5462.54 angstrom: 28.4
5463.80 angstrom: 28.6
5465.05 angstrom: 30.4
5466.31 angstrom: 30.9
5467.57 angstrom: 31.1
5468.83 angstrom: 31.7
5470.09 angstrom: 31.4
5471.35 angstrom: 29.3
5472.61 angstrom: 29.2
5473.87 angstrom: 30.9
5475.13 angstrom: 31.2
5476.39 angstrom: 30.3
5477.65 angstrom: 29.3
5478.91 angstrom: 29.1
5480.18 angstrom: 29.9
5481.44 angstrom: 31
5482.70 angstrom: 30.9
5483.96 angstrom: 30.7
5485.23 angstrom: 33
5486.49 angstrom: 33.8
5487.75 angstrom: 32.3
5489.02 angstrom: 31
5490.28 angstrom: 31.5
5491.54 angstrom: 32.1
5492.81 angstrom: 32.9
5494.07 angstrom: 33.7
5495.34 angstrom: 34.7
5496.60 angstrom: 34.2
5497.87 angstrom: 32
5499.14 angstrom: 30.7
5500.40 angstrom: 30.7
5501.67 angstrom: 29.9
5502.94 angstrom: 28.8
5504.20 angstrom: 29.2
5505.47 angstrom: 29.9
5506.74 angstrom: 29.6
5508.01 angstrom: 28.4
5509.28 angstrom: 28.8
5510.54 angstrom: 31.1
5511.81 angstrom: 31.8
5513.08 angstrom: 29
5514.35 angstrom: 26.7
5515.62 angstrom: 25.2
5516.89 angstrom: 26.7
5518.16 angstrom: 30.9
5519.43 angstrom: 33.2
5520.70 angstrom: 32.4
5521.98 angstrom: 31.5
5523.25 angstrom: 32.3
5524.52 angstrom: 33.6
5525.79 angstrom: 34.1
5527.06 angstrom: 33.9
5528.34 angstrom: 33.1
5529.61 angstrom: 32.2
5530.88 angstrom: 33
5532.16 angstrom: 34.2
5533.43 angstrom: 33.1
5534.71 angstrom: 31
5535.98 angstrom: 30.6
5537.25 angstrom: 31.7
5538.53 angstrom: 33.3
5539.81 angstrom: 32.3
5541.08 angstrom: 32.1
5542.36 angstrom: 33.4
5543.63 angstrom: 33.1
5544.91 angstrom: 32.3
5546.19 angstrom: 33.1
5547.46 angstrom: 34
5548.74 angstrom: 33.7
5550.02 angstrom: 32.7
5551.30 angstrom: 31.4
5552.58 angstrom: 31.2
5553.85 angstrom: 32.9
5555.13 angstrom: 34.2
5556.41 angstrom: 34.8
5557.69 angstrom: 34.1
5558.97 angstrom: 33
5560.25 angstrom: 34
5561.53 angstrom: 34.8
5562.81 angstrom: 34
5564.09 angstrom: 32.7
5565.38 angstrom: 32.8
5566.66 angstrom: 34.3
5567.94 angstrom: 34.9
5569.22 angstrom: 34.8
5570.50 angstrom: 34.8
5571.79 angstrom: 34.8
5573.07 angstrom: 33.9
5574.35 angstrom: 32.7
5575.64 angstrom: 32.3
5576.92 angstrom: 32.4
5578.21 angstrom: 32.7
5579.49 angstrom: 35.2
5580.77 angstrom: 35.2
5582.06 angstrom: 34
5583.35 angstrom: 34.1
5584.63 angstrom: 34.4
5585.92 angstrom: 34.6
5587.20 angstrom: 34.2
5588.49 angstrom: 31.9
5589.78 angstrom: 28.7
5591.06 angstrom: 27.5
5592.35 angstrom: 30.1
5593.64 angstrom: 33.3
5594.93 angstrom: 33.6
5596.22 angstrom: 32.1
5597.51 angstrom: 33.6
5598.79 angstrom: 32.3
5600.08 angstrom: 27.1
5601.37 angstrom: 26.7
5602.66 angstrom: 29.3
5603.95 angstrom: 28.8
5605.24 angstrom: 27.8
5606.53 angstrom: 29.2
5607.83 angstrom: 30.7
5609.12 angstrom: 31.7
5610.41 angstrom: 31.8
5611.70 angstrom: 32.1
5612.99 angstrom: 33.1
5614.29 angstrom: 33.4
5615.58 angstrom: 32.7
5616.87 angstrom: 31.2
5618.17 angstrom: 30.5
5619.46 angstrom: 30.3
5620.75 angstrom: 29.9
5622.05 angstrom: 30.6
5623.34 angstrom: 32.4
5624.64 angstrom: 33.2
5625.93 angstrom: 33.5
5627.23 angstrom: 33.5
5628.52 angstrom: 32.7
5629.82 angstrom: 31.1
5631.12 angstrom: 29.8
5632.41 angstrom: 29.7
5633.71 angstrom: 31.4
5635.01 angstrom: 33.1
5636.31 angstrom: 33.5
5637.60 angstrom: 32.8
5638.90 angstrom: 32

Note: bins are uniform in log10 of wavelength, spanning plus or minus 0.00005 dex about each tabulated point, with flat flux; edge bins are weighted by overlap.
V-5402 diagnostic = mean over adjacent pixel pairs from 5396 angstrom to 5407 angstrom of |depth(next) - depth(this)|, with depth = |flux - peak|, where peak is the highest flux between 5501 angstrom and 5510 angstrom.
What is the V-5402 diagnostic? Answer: 1.11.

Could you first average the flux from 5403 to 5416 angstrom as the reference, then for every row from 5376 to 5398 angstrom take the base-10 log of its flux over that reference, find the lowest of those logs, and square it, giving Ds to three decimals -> 0.001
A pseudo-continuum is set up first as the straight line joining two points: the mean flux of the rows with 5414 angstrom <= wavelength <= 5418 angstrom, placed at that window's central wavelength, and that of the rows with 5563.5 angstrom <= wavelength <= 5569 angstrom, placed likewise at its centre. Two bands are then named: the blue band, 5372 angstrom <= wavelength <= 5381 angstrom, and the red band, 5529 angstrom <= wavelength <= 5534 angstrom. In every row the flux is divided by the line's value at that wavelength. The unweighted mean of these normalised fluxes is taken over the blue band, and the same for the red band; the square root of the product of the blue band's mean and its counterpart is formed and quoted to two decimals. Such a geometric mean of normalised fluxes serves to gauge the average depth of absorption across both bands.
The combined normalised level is 0.94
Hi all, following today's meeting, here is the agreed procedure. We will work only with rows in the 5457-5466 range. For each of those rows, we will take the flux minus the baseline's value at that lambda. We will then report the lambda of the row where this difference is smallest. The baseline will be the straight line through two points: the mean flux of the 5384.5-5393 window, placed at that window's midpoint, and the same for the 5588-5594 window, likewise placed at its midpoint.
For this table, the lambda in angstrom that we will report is 5457.51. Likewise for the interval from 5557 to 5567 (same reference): 5564.09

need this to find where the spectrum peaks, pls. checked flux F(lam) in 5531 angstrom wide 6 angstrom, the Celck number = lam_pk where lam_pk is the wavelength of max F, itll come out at 5532.16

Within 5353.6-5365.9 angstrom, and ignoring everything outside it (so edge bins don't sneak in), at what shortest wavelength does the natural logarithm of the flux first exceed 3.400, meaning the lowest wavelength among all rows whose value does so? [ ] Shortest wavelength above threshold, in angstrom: 5354.20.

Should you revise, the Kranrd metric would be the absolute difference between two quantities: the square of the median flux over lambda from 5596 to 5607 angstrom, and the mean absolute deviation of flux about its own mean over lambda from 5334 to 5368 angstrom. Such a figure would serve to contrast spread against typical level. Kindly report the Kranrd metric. 851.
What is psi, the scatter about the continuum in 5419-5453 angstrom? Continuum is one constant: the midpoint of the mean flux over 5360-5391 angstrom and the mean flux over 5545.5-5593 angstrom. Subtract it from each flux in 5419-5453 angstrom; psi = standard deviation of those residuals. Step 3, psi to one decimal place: 3.4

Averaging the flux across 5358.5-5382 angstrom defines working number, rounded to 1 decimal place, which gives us 31.5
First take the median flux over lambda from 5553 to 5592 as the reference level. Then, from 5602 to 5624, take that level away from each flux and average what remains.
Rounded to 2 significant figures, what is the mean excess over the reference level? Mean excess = -3.1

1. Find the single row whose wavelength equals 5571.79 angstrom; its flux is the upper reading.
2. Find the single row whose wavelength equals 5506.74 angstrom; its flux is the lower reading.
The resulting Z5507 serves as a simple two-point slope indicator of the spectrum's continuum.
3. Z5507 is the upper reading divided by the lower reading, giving 1.18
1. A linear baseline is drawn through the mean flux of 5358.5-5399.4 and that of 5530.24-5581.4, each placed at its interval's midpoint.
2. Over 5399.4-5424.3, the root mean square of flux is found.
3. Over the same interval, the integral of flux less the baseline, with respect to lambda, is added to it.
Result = 47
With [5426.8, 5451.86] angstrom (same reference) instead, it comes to 56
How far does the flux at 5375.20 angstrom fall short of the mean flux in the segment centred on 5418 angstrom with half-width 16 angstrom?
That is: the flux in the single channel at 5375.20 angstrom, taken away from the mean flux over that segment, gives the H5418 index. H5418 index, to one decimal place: 2.8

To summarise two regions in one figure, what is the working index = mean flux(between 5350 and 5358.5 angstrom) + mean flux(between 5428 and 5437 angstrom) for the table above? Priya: 63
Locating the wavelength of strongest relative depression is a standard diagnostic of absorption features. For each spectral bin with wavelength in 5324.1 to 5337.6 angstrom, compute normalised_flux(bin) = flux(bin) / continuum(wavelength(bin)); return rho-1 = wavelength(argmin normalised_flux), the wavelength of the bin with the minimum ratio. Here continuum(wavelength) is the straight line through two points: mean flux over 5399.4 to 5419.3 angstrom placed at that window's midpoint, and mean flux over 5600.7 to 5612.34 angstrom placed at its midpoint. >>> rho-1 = 5329.60 angstrom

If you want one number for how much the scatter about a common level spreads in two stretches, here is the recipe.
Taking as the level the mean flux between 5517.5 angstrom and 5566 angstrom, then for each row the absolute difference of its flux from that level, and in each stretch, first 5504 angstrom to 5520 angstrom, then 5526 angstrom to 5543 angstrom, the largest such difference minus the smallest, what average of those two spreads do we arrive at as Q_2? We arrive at 4.8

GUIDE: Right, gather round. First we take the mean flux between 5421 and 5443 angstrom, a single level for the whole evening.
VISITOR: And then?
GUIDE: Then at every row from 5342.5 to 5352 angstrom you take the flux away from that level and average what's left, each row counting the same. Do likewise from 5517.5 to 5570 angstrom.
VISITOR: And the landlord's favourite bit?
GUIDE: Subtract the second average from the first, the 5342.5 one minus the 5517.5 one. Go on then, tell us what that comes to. 4.3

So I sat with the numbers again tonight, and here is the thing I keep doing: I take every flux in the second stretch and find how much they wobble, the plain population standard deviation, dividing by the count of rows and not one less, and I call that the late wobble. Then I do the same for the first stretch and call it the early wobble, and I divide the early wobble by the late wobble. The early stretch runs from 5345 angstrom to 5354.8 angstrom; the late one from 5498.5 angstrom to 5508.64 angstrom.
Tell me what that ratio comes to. 2.1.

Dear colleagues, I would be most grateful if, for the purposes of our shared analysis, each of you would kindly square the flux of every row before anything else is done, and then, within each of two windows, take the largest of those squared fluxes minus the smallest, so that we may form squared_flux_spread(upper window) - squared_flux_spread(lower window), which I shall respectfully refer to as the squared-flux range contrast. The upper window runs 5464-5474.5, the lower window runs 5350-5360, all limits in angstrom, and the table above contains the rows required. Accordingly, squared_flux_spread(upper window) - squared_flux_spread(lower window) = -146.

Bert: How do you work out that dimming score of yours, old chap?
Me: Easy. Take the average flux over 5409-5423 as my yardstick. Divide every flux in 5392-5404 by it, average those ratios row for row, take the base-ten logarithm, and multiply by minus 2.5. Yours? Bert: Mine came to 0.04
